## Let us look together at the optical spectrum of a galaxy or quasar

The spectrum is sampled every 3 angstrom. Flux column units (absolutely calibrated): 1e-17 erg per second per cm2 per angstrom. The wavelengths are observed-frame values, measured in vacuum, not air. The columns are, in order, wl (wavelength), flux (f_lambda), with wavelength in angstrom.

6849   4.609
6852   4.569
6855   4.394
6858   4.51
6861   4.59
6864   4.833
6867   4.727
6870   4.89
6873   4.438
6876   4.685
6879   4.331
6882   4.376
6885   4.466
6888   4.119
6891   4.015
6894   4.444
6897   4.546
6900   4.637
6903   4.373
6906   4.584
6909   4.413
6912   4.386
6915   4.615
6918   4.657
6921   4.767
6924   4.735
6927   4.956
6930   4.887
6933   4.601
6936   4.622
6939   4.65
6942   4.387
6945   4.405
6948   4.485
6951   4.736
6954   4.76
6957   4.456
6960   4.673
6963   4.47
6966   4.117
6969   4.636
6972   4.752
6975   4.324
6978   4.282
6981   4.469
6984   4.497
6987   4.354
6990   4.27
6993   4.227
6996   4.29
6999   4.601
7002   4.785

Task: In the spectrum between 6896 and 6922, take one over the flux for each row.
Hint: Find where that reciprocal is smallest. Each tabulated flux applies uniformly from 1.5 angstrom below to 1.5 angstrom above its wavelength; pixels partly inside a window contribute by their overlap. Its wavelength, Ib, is 6921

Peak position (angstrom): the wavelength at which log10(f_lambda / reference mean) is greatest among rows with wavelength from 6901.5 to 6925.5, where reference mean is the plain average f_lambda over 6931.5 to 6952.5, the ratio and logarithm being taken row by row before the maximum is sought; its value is 6921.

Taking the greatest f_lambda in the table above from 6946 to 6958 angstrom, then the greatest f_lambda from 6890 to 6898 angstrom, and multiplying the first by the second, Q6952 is 21.6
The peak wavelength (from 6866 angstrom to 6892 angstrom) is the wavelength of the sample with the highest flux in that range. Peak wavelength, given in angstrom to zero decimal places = 6870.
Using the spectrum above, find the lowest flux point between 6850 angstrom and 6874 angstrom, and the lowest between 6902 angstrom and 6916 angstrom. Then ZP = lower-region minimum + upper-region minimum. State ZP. 8.77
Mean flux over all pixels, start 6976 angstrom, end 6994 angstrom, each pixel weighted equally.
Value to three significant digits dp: 4.35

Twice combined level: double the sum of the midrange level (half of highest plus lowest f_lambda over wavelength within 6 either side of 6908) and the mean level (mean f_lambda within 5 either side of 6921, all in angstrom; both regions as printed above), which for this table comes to 18.4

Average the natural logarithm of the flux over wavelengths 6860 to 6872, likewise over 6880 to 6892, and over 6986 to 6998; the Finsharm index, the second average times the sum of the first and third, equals 4.4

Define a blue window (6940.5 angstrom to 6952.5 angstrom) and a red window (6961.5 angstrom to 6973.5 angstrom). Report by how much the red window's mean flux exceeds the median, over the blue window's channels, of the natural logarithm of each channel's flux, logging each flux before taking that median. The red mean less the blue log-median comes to 3.00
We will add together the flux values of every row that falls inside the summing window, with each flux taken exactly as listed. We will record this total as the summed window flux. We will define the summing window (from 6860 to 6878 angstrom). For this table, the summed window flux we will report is 28.2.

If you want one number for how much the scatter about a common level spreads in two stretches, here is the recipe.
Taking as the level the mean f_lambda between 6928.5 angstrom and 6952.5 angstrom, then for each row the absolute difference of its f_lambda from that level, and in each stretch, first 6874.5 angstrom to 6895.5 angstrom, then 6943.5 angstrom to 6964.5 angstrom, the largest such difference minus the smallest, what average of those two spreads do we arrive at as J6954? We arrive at 0.304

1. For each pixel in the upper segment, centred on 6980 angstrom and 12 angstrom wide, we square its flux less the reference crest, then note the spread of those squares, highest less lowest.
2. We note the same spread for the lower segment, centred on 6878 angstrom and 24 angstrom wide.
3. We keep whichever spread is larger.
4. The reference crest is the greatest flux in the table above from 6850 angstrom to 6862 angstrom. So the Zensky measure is 0.21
